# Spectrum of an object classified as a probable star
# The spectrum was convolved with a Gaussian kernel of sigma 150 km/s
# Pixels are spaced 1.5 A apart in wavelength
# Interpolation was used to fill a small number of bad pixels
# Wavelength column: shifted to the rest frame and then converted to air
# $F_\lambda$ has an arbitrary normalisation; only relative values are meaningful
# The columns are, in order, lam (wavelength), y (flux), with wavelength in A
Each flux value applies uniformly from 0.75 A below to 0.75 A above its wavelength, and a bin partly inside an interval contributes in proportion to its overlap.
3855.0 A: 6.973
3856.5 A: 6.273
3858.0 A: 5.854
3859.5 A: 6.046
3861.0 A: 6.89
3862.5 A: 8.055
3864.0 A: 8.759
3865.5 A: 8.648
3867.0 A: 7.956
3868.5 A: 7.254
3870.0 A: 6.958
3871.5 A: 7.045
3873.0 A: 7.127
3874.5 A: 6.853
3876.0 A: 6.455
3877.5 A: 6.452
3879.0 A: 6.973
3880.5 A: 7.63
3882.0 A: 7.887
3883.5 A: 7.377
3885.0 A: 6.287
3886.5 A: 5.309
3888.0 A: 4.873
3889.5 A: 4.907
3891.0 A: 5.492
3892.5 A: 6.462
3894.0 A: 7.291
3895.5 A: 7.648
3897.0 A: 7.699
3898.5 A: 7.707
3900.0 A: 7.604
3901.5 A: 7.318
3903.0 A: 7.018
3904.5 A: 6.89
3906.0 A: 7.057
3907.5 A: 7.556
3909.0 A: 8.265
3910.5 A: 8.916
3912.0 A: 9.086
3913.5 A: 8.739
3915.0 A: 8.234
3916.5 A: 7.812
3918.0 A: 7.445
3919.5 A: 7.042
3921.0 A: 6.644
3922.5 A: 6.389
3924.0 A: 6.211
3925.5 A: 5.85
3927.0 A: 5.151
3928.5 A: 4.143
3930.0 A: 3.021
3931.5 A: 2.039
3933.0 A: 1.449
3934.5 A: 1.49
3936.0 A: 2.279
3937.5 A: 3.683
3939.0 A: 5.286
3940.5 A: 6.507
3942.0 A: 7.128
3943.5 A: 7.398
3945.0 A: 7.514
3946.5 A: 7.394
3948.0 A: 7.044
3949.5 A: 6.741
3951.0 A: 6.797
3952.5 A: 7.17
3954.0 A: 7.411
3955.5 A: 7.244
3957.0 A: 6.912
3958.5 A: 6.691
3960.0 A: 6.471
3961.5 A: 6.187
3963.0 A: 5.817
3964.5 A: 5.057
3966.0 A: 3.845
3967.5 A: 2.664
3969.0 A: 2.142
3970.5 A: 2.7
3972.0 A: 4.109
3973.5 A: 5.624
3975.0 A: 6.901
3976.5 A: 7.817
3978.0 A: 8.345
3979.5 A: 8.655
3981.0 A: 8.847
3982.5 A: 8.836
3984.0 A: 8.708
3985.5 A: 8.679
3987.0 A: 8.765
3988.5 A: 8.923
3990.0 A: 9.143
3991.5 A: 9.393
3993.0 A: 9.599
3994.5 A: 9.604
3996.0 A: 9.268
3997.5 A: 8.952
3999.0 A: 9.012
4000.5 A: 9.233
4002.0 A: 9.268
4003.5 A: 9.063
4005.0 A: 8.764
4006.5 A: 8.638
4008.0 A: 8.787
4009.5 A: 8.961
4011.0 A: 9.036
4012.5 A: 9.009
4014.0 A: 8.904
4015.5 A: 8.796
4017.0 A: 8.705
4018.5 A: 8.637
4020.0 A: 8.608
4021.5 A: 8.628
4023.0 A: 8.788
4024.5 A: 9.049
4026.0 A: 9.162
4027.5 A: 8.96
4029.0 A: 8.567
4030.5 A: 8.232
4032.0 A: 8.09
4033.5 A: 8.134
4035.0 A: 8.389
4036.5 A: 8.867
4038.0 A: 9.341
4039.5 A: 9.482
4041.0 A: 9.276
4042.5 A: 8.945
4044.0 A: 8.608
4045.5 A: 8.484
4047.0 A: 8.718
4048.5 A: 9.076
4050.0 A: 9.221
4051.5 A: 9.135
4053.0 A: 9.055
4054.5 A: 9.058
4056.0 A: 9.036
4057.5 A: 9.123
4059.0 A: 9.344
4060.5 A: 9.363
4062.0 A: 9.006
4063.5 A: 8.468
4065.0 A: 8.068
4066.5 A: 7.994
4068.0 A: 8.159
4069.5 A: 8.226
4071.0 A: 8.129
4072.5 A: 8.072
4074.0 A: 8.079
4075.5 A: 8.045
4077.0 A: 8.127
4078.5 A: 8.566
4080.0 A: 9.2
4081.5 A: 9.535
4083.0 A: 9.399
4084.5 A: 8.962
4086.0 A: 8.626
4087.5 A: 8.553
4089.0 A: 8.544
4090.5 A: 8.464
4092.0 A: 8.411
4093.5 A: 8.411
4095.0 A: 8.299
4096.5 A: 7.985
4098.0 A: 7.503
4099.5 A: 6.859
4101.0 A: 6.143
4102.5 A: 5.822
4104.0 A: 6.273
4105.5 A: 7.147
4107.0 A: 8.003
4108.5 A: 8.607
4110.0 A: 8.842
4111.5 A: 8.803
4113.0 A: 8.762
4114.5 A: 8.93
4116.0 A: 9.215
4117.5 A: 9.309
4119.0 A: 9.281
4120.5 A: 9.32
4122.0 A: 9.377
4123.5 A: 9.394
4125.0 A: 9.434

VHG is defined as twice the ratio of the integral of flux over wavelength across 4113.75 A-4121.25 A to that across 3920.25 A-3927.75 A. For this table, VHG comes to 3.0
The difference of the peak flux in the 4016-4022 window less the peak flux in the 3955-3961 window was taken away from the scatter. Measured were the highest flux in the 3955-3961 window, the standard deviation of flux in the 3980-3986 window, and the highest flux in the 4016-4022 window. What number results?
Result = -1.4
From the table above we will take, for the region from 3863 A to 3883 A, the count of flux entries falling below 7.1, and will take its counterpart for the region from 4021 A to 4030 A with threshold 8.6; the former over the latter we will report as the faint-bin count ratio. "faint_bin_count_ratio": 6.0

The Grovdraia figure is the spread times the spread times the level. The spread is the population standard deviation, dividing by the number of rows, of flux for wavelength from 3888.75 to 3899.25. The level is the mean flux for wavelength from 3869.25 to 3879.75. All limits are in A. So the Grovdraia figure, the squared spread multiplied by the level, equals 7.79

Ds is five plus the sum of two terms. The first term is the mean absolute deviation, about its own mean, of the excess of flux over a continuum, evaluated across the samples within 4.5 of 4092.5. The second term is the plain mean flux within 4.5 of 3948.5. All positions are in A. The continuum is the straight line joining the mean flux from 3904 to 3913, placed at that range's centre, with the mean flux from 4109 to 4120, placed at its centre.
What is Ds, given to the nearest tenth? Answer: 12.3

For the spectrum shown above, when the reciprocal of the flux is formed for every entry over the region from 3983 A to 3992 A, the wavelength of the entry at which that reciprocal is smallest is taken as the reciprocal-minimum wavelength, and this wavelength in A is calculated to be 3991.5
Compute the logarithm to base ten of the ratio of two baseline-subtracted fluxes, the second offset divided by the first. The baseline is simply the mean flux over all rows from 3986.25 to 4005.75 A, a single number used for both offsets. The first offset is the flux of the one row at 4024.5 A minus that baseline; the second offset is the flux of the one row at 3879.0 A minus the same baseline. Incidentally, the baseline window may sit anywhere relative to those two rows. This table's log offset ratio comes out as 1.3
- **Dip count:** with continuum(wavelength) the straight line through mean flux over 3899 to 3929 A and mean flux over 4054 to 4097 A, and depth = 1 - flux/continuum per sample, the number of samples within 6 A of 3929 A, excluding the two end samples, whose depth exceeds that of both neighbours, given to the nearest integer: 1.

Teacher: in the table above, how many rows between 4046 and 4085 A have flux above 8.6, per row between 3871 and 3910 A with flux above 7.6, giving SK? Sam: 2.14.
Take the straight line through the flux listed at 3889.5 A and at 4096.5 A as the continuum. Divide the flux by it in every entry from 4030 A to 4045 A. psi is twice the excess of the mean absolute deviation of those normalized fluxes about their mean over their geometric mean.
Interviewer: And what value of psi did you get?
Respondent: -2.34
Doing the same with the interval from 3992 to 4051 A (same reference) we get -2.46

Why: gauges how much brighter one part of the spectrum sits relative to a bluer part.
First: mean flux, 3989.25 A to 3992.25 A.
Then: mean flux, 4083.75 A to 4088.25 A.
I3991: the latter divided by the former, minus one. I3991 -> -0.1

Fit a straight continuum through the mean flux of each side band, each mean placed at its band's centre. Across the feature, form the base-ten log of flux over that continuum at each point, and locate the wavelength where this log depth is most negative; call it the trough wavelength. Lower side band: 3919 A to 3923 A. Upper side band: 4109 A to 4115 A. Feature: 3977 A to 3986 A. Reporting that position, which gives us 3978.0 A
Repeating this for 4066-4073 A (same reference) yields 4066.5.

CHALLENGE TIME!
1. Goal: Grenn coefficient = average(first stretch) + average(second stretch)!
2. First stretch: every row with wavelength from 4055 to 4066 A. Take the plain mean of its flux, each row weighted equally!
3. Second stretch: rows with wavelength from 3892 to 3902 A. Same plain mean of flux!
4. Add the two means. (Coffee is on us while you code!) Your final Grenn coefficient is 16.3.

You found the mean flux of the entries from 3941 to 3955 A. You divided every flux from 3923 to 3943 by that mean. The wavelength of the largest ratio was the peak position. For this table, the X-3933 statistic 3942.0 A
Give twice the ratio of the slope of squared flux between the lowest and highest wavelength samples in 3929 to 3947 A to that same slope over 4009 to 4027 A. 25.0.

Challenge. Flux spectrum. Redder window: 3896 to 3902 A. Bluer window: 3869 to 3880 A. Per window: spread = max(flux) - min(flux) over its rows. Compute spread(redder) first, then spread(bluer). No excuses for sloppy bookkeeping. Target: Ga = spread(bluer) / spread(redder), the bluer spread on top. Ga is 1.7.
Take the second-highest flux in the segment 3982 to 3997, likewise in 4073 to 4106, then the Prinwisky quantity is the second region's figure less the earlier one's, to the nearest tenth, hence -0.2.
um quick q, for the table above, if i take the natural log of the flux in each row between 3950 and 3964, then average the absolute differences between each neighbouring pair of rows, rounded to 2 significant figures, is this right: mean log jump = 0.041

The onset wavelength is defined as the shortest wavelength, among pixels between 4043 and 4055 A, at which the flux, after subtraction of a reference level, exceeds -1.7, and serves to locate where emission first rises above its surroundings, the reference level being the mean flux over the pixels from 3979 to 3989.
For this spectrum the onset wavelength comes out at 4044.0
